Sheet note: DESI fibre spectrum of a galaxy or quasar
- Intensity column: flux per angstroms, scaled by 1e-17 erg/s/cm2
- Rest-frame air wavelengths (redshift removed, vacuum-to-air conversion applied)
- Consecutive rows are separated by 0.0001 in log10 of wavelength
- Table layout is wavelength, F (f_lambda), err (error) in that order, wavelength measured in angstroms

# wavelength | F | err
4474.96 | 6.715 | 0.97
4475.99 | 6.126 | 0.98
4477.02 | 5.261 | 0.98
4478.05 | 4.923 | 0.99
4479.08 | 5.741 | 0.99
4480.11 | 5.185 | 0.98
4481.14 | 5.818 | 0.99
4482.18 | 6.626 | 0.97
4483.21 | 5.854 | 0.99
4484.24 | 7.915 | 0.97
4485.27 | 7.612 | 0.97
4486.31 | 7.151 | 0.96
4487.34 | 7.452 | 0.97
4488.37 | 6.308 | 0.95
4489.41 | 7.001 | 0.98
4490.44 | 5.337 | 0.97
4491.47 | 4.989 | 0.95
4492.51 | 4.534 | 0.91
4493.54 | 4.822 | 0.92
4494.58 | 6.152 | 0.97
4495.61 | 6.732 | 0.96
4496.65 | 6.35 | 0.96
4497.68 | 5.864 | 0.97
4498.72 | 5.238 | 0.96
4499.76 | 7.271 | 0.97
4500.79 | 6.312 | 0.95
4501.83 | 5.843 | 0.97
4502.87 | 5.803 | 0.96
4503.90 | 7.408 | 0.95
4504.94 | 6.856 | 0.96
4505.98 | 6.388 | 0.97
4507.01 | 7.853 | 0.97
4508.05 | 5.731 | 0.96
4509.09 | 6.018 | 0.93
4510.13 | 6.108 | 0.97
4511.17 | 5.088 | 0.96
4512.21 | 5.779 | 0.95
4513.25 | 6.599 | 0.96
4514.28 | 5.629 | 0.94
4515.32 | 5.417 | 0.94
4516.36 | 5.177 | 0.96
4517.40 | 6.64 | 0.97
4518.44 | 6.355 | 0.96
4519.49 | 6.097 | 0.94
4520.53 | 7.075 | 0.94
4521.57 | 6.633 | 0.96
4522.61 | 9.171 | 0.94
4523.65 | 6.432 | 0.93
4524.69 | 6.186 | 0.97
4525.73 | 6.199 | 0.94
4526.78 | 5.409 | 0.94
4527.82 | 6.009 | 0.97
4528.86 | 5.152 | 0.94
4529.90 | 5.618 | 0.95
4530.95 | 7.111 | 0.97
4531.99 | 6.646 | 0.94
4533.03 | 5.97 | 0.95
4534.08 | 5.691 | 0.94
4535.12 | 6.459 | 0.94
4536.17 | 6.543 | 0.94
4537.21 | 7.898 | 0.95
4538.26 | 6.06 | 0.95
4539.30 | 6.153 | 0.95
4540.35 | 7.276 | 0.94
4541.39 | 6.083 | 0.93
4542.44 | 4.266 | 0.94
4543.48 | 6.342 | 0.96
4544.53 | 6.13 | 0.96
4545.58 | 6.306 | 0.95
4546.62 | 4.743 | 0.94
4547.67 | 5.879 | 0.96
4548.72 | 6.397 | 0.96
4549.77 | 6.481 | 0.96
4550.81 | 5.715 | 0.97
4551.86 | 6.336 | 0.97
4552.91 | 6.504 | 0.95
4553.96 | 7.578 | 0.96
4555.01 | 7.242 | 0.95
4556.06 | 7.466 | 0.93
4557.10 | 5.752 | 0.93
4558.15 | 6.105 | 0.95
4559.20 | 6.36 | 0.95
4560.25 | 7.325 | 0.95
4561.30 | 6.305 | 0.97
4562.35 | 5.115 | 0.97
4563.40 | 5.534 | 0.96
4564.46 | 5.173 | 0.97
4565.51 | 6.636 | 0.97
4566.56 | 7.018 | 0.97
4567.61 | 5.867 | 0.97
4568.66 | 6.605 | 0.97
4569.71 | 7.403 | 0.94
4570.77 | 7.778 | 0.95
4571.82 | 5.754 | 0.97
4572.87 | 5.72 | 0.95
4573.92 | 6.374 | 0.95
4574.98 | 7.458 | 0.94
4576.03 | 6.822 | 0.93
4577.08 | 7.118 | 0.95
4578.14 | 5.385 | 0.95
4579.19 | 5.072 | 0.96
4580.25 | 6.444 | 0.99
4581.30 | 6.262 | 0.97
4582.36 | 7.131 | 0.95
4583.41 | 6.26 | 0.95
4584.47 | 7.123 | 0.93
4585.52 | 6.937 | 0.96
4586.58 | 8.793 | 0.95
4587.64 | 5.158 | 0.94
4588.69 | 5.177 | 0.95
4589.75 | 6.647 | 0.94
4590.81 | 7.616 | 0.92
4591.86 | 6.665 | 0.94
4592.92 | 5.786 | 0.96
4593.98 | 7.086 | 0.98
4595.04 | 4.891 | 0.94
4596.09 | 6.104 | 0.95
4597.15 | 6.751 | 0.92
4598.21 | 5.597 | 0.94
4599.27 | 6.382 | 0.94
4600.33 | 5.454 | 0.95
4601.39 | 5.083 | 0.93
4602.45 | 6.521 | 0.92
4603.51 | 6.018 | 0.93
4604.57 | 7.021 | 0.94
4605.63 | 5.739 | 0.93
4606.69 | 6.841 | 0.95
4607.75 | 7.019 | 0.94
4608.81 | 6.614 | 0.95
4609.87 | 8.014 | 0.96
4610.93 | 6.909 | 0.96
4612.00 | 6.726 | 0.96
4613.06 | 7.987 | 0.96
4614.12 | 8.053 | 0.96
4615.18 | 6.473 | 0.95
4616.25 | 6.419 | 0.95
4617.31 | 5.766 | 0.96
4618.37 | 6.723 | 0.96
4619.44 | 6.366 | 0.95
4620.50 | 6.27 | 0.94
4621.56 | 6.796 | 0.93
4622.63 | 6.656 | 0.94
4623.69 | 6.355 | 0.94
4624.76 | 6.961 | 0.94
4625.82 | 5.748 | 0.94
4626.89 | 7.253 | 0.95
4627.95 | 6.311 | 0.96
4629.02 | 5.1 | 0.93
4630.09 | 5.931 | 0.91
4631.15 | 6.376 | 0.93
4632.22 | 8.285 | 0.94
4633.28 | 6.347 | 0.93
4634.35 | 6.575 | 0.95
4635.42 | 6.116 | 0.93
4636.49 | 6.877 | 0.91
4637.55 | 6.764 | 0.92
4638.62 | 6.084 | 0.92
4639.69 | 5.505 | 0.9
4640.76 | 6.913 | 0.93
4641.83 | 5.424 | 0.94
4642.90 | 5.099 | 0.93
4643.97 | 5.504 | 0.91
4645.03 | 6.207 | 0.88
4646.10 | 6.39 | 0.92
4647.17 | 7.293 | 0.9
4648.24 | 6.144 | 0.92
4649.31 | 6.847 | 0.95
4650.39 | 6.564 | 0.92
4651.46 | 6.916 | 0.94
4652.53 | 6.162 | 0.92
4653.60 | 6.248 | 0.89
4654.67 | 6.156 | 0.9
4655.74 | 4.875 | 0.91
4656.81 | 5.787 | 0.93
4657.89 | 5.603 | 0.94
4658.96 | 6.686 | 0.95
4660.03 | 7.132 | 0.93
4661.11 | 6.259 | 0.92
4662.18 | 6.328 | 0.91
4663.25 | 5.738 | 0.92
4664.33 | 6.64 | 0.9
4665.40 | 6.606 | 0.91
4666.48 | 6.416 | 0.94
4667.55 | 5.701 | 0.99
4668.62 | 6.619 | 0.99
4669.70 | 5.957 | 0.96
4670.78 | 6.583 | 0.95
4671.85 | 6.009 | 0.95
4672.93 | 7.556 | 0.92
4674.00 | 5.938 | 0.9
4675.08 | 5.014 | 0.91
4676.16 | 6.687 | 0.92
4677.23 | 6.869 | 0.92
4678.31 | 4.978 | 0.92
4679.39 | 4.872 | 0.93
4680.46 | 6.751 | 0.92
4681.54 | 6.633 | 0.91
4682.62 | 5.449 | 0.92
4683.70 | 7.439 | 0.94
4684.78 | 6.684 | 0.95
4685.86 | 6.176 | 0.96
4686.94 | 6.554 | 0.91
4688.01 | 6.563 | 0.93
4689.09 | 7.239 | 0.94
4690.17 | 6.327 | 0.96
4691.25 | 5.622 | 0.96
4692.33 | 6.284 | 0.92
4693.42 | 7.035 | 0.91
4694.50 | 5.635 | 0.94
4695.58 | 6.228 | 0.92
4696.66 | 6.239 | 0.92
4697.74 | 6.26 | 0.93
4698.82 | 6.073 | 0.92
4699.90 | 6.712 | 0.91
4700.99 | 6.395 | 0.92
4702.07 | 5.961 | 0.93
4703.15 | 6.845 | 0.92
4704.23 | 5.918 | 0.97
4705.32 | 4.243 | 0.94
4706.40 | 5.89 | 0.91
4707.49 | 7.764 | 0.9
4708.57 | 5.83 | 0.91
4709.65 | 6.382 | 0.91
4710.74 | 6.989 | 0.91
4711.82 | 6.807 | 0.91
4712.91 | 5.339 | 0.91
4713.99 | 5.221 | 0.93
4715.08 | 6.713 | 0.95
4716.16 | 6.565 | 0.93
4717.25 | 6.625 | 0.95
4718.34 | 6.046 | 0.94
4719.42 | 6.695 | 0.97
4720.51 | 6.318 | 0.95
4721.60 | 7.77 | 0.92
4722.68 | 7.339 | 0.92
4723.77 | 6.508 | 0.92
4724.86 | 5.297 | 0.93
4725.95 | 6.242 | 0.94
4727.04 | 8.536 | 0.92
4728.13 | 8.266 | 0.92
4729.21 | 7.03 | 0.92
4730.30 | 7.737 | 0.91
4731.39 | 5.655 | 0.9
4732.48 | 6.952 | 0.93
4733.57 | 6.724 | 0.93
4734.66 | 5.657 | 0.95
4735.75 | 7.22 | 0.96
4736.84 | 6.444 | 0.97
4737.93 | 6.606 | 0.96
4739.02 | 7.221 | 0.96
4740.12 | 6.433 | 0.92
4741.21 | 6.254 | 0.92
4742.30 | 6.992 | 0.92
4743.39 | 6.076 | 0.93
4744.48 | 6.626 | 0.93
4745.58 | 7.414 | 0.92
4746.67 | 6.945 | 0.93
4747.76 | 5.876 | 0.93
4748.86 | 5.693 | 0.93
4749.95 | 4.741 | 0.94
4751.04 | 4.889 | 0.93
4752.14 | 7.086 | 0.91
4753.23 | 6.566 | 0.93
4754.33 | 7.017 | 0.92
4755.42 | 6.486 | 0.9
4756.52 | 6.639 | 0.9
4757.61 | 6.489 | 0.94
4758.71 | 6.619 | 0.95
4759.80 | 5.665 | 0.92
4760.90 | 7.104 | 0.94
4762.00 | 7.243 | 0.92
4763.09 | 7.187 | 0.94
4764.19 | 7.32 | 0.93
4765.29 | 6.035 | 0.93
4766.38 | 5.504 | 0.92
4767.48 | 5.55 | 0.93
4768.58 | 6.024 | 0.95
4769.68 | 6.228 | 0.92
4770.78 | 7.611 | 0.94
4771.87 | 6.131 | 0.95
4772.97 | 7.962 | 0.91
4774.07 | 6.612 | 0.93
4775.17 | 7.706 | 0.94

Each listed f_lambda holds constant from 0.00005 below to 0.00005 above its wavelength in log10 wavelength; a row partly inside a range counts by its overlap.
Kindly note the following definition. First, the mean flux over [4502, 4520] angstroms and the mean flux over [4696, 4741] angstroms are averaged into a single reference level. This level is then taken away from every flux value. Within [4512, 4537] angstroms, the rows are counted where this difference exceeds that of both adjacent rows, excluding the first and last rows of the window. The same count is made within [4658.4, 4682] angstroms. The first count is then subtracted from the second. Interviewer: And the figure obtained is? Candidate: 1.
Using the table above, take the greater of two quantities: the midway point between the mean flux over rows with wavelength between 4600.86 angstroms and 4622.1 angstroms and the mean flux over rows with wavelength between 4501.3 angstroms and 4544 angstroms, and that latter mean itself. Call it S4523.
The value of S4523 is 6.47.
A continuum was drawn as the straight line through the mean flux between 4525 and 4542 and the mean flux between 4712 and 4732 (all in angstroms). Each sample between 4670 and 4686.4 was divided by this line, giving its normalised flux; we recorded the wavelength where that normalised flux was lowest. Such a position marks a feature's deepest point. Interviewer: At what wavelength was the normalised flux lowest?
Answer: 4679.39 angstroms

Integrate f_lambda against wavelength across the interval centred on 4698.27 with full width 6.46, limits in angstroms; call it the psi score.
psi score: 41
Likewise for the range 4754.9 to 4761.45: 43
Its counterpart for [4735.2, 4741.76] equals 44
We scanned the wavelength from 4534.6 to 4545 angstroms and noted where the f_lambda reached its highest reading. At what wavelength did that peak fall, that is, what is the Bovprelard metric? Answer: 4537.21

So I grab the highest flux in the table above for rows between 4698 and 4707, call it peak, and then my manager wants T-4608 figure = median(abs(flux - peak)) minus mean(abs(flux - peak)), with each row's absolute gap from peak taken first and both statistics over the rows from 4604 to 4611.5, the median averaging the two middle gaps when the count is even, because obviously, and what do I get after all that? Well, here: -0.24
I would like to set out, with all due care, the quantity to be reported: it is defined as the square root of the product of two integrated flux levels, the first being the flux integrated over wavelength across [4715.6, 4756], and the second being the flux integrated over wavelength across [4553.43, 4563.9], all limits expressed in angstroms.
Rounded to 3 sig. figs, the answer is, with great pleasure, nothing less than 135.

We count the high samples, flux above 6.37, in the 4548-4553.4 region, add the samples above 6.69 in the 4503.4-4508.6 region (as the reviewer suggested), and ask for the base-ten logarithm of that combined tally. 0.78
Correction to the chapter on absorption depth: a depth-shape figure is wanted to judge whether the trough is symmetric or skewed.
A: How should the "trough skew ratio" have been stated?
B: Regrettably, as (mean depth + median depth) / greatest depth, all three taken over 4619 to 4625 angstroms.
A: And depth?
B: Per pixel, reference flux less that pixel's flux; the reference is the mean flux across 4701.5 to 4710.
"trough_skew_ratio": 5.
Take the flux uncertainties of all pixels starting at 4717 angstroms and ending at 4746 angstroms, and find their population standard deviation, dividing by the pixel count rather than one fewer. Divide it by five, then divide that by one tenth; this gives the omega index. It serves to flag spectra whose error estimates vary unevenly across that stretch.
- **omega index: 0.037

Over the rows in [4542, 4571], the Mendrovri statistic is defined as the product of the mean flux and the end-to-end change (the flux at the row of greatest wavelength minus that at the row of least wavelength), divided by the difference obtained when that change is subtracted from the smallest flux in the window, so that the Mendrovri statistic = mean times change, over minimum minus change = 29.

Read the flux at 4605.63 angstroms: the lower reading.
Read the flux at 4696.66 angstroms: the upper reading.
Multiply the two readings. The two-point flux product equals 35.8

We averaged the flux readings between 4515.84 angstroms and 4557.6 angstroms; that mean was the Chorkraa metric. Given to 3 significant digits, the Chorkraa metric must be 6.33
